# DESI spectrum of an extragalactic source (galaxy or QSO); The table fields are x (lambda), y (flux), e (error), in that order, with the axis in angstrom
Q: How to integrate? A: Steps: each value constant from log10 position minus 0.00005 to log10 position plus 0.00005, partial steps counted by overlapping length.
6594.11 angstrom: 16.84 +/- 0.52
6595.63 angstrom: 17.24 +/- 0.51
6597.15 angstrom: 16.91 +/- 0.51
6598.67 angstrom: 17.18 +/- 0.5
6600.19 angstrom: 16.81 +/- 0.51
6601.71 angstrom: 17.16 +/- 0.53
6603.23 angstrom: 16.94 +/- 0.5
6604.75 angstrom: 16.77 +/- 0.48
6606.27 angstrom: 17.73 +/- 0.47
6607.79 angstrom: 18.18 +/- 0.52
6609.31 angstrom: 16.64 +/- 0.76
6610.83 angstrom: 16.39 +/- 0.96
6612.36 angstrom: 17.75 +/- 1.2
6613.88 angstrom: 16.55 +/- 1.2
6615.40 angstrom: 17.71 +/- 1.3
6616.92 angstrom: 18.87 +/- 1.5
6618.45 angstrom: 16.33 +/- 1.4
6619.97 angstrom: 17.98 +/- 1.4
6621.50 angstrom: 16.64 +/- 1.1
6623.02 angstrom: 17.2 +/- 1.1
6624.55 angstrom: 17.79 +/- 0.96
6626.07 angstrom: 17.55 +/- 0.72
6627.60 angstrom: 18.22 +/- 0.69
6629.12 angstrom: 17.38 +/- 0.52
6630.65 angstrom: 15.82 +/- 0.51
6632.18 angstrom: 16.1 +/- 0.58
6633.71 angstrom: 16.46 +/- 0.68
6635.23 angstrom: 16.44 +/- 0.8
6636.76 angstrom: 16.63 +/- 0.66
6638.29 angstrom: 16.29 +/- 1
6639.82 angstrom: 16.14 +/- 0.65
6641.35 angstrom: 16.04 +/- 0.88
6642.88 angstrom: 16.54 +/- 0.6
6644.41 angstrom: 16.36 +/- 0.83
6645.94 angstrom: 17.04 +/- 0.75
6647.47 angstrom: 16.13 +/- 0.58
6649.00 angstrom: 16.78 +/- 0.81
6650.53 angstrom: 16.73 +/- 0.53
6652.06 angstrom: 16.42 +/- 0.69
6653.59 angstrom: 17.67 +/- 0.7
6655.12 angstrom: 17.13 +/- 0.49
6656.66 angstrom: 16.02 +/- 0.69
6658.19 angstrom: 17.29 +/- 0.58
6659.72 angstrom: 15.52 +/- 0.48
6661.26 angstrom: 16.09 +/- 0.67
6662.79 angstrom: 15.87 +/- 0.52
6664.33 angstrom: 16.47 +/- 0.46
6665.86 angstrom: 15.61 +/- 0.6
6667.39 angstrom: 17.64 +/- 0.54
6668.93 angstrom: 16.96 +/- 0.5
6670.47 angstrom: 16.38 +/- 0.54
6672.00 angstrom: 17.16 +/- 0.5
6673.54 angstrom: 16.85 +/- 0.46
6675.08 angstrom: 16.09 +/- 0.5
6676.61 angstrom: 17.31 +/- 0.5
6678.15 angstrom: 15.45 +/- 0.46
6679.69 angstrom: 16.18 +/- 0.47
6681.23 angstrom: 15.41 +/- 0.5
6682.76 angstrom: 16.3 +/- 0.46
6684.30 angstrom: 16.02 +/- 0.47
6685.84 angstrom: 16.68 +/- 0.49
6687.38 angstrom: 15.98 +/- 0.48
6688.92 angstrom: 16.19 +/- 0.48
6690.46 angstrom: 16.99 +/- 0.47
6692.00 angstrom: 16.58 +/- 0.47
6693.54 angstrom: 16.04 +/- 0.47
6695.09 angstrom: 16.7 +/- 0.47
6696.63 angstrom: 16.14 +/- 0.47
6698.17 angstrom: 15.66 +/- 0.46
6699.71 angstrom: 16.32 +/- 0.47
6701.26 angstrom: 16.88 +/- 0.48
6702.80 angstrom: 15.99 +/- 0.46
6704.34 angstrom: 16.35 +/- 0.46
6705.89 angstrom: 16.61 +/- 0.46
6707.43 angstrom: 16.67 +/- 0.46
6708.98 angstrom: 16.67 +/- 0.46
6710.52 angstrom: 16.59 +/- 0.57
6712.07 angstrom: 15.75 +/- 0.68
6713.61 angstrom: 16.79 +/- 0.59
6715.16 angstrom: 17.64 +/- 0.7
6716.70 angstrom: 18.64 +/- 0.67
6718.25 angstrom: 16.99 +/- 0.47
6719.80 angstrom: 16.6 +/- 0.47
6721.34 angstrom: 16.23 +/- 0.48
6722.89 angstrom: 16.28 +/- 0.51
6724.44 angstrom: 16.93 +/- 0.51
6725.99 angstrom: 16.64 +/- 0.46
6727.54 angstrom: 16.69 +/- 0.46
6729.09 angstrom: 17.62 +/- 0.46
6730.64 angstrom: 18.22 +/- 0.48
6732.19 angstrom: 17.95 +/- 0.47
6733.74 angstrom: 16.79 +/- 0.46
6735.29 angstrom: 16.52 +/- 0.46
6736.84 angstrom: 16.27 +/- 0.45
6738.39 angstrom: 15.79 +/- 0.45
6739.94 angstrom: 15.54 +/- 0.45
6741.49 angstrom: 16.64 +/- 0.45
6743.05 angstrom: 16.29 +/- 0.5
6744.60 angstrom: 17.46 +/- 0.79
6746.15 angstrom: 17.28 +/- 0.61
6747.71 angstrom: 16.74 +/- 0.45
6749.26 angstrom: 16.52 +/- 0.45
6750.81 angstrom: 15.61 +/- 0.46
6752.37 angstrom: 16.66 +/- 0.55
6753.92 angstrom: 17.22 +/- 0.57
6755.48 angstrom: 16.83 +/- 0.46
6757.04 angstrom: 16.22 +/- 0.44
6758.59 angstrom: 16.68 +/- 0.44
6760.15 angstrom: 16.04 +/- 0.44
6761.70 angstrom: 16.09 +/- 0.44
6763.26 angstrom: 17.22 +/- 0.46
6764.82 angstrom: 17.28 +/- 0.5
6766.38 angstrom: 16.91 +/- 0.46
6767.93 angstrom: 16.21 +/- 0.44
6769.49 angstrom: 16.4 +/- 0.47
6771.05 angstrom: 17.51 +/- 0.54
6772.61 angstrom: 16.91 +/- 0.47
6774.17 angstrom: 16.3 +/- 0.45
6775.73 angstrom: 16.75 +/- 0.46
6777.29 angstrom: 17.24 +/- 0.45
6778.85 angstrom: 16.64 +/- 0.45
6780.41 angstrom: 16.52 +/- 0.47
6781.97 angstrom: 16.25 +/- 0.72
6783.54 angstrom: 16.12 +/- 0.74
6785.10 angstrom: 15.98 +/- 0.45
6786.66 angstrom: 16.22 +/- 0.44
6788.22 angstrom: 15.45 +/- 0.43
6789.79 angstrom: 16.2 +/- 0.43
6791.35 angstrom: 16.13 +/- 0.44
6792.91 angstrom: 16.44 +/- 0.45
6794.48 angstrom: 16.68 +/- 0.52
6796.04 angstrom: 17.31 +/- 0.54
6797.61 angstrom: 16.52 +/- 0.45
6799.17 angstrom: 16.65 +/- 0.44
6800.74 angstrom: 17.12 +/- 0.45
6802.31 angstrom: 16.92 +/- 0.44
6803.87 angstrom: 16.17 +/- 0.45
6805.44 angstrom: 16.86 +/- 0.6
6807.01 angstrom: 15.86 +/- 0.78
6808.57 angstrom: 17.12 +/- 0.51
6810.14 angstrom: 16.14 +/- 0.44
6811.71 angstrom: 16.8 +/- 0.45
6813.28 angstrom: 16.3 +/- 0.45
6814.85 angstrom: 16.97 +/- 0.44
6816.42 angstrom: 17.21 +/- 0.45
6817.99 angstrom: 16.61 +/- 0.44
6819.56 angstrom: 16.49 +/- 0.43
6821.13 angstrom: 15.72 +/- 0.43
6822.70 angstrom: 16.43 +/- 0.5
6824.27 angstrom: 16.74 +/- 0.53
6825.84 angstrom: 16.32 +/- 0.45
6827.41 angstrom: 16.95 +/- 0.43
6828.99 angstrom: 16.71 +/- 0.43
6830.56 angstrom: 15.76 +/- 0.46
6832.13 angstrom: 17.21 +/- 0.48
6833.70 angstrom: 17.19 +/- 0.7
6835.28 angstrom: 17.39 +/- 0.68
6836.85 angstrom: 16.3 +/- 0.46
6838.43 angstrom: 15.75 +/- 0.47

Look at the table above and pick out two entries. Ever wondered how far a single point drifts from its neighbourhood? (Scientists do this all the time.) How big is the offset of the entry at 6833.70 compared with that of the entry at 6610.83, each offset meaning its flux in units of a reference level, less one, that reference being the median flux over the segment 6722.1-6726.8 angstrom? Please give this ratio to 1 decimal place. -2.2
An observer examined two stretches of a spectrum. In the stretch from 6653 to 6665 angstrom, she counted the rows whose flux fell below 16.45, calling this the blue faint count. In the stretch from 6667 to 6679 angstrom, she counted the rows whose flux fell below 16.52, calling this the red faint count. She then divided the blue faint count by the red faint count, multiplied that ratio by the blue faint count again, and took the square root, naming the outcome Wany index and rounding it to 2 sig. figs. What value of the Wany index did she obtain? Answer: 2.3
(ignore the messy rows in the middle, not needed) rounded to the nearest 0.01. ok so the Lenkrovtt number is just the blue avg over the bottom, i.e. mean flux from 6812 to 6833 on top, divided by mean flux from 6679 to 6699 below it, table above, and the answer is 1.02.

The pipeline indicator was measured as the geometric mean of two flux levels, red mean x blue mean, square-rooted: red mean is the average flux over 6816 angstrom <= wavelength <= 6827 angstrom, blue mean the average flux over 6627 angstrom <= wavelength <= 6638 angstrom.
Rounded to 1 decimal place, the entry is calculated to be 16.6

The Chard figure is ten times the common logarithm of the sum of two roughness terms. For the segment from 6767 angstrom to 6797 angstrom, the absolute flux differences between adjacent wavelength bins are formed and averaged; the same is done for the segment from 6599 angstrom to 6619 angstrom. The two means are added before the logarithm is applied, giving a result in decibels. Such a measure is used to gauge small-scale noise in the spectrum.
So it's 1.4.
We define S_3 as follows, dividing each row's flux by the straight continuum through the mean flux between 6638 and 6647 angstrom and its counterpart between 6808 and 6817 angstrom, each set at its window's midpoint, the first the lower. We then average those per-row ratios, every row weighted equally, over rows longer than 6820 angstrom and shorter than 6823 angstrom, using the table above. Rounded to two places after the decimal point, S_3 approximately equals 0.96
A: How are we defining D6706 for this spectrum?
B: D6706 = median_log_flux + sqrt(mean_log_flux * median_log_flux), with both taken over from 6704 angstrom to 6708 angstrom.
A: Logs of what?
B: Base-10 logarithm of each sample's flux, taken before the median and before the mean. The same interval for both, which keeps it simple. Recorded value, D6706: 2.44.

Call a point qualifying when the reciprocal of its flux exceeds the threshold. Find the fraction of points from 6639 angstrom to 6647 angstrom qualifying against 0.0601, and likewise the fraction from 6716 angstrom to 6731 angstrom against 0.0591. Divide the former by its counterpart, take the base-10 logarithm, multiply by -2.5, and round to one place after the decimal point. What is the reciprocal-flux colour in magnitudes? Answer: -0.5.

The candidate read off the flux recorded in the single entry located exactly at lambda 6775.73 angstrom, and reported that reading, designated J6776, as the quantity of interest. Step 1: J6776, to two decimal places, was 16.75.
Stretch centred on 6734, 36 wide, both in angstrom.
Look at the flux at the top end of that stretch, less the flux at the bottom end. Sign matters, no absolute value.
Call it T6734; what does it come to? -3.0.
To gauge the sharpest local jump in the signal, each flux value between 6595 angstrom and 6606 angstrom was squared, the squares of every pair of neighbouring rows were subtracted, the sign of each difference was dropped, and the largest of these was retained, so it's 13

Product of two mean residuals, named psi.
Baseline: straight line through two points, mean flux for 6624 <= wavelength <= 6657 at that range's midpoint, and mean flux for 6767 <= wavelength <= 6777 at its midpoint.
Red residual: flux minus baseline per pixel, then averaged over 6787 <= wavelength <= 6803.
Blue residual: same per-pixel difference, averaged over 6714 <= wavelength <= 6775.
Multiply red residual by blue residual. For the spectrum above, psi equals -0.01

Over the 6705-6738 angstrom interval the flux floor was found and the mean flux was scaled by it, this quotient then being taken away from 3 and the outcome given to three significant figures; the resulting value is 1.93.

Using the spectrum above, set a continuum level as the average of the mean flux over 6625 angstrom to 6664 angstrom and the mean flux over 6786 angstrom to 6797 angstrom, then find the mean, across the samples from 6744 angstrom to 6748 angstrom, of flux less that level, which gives 0.7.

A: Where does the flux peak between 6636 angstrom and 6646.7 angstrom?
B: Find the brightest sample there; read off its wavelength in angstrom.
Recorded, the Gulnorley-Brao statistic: 6645.94 angstrom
